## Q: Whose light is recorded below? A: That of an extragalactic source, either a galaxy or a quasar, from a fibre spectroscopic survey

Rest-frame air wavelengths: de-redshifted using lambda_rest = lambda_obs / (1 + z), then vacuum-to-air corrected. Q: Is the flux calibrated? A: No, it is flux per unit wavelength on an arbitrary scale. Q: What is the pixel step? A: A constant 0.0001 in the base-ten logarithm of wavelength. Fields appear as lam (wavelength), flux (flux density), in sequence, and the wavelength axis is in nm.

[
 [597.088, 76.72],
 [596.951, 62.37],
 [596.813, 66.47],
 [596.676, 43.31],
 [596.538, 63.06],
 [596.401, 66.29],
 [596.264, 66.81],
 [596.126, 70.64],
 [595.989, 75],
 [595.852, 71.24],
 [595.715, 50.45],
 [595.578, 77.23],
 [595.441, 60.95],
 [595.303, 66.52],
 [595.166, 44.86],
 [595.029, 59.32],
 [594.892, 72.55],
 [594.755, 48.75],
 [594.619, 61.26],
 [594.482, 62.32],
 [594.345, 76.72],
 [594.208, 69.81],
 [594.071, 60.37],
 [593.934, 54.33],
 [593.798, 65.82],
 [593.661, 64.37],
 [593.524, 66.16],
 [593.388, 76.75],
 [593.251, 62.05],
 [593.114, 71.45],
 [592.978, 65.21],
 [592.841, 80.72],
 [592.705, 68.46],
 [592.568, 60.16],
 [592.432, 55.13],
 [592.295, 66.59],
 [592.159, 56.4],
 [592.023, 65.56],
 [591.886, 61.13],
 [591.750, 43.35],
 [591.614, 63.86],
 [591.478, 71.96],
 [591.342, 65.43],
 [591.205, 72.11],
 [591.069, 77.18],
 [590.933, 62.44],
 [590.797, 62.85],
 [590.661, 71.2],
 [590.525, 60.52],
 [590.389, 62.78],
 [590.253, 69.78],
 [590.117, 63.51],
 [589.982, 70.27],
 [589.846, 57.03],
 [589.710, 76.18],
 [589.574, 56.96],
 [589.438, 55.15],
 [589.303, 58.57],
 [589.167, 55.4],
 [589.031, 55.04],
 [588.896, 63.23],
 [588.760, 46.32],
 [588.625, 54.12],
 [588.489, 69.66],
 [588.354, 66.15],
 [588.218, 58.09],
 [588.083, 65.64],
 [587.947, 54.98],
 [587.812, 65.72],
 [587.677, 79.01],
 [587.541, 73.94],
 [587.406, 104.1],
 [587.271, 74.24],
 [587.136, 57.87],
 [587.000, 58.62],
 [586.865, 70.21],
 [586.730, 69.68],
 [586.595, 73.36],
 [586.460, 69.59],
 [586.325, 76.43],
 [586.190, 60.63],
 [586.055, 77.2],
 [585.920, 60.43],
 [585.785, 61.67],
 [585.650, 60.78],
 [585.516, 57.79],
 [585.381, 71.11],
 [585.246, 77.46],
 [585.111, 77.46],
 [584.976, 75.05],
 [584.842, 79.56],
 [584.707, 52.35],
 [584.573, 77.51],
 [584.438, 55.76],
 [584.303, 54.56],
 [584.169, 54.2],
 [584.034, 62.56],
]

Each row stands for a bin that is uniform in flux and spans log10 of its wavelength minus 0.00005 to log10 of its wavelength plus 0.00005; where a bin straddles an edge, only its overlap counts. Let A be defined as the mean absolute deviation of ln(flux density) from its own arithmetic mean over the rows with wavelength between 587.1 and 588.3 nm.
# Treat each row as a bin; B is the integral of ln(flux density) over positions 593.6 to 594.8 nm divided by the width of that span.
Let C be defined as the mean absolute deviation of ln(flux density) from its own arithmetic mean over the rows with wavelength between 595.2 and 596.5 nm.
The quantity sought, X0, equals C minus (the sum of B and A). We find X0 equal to -4.20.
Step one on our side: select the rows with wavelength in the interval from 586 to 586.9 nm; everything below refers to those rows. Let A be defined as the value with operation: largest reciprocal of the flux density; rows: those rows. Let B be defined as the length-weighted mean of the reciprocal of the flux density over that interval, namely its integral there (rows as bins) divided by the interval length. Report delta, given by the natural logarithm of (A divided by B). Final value 0.15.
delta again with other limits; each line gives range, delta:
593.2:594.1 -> 0.16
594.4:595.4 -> 0.26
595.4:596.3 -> 0.27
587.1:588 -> 0.25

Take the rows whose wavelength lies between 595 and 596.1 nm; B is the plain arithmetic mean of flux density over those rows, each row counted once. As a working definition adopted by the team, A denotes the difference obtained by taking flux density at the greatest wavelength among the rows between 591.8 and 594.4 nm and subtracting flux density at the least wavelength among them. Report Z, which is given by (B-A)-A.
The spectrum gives 32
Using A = 16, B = 63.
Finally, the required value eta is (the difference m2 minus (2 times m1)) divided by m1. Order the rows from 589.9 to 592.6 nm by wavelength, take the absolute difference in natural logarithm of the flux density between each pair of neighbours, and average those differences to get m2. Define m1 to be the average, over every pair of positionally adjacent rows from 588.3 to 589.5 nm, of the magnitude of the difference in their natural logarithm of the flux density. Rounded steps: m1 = 0.129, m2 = 0.138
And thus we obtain -0.93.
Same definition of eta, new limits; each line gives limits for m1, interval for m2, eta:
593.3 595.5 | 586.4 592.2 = -1.14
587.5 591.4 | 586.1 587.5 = -0.98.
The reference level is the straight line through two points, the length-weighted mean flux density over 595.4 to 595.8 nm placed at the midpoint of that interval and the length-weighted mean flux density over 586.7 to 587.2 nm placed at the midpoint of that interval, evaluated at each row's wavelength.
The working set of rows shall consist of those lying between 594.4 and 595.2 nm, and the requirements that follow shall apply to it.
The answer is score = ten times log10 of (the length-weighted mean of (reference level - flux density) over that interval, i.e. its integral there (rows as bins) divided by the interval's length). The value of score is 6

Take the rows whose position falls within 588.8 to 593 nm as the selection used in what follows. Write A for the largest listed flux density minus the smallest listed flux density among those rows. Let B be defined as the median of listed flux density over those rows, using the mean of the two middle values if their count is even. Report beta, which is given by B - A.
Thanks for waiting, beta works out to 26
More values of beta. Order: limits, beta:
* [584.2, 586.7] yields 43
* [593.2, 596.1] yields 32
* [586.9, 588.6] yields 17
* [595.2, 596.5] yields 40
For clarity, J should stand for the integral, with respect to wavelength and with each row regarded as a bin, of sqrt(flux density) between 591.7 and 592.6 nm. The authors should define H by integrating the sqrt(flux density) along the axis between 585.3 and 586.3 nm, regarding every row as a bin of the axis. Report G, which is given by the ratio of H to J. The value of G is 1.17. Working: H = 8.05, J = 6.9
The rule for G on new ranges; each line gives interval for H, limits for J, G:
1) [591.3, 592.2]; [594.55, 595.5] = 0.96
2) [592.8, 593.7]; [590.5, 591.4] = 1.01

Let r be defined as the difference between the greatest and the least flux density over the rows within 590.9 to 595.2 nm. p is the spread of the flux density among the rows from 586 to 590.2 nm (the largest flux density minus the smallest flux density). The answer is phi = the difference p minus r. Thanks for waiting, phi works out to 20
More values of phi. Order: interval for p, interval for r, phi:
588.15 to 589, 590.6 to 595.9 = -14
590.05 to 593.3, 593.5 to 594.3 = 22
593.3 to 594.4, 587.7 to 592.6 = -11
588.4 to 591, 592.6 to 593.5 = 11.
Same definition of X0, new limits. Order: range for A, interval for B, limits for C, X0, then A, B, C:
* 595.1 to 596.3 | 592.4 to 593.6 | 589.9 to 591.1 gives -4.28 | 0.14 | 4.21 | 0.07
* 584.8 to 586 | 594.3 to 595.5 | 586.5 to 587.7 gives -4.10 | 0.12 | 4.10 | 0.11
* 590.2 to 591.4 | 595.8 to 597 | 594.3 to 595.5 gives -4.11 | 0.07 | 4.16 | 0.12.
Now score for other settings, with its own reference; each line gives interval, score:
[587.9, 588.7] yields 3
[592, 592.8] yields 0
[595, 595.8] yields 5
